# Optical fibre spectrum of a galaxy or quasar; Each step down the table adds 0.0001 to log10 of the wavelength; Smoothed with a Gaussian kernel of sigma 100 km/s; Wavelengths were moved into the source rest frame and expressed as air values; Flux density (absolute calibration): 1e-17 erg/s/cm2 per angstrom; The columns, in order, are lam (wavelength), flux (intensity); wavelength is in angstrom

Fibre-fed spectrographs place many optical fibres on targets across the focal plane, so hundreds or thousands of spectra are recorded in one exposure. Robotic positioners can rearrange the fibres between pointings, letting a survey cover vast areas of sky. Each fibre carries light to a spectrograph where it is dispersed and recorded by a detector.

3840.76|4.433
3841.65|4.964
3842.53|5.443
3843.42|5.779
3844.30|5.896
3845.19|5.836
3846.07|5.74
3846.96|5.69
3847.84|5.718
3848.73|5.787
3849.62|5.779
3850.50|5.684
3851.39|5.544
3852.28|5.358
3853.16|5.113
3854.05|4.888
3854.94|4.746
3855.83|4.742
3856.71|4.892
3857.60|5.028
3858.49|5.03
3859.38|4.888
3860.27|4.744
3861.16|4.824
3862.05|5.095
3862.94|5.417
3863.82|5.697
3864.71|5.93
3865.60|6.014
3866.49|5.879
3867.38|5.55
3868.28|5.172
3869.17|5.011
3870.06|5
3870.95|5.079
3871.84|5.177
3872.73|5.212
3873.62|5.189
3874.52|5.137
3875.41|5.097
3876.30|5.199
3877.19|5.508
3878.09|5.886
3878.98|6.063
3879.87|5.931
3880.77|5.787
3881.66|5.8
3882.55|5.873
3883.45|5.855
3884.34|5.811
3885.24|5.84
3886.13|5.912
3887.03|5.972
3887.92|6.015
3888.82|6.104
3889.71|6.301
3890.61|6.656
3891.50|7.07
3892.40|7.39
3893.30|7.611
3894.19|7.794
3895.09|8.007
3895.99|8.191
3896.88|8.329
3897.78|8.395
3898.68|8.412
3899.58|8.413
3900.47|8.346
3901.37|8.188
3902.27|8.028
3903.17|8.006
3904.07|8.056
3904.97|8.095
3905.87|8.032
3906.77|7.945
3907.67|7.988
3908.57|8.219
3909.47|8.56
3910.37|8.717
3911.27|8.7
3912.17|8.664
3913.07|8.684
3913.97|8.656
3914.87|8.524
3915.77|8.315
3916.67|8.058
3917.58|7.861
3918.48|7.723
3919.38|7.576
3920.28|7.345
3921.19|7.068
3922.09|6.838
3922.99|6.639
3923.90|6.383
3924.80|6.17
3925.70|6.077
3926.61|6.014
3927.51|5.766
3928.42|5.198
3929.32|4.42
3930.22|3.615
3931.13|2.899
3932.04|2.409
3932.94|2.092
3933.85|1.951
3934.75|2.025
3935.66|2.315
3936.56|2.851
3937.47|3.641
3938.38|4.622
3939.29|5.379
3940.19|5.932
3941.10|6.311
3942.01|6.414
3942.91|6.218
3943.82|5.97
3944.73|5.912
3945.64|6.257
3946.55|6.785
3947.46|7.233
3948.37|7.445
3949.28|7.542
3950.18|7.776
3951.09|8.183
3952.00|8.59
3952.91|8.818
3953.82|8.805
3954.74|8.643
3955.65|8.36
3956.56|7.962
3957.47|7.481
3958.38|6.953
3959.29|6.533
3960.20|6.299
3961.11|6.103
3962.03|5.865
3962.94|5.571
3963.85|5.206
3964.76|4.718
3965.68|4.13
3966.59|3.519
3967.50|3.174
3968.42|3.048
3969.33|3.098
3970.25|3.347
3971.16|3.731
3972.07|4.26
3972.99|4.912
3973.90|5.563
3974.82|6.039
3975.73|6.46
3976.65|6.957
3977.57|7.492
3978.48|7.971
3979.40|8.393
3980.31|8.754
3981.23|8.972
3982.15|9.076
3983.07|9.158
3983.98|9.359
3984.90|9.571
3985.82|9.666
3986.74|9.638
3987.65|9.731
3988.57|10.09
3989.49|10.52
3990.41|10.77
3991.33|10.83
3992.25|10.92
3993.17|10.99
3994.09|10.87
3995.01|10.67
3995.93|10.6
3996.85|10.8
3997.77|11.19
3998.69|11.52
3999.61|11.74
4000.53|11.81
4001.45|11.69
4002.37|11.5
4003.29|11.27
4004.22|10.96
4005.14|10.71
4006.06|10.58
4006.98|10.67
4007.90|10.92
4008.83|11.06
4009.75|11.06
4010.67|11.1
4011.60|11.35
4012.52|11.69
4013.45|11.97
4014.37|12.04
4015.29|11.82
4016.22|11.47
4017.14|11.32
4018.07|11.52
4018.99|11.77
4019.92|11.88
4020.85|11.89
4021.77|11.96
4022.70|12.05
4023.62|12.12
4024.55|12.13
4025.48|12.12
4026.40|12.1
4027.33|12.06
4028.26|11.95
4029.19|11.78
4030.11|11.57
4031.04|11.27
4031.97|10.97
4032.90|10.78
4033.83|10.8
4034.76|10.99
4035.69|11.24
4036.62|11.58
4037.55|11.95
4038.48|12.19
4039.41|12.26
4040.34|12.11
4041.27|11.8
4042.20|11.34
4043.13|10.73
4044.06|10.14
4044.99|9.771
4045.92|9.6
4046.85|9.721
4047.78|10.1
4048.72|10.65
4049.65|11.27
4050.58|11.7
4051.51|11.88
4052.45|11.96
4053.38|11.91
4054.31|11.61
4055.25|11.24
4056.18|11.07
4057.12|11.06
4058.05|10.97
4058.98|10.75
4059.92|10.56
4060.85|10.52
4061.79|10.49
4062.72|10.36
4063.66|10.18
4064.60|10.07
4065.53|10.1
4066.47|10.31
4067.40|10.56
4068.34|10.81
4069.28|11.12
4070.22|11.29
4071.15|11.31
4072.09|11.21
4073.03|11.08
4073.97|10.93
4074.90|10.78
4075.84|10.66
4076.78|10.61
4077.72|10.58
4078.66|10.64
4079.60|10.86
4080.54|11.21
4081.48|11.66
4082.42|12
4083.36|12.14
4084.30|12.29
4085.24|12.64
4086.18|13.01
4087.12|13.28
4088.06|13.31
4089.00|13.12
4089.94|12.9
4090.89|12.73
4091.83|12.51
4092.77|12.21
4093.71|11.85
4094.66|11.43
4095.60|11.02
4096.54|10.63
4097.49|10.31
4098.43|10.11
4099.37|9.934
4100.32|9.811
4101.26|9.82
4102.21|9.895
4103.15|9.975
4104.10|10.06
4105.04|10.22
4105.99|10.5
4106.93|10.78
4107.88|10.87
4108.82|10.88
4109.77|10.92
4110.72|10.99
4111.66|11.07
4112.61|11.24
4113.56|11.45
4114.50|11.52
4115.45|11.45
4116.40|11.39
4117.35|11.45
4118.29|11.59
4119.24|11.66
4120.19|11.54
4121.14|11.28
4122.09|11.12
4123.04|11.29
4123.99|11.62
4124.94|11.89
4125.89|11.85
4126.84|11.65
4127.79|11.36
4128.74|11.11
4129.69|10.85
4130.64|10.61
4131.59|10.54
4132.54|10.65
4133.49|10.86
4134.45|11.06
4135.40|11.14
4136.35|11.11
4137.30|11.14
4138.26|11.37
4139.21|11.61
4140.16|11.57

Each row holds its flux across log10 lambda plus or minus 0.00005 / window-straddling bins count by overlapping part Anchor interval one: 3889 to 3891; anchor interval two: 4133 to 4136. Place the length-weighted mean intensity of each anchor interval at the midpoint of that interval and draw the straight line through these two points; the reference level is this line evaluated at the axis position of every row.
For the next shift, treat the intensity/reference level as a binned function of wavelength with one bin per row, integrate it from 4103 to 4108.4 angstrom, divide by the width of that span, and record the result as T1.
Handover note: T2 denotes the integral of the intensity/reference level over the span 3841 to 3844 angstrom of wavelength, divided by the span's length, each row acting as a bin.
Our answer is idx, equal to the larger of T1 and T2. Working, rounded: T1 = 1.00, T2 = 0.97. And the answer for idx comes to 1.00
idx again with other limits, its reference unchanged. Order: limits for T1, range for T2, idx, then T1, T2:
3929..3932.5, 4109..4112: 1.04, 0.46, 1.04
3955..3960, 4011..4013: 1.31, 0.97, 1.31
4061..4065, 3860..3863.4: 1.06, 1.06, 0.86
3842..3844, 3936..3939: 1.01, 1.01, 0.51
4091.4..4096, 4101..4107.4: 1.15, 1.15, 0.98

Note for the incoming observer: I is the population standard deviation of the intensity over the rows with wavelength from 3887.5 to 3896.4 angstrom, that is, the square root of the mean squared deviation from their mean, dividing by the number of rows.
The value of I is 0.8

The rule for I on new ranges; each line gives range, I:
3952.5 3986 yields 2.1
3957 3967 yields 1.1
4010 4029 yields 0.3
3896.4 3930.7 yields 1.2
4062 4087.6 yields 0.9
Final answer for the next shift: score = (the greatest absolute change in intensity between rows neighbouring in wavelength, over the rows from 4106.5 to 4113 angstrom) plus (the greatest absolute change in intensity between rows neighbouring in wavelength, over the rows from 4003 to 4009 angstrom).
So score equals 0.48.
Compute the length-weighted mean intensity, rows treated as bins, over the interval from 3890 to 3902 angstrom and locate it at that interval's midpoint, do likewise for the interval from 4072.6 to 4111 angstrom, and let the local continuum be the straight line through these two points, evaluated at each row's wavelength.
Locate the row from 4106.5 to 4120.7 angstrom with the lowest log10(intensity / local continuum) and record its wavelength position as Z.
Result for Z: 4106.93 angstrom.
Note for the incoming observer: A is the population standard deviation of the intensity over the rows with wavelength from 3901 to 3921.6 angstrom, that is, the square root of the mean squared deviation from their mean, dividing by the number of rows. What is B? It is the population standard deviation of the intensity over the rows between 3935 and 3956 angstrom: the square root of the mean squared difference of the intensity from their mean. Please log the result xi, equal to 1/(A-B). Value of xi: -0.7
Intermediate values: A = 0.43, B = 1.8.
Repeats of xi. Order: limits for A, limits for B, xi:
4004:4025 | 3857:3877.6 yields 6.5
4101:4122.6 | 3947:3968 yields -0.9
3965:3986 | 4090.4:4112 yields 0.6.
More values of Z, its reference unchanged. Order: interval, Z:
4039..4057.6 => 4045.92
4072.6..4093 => 4077.72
